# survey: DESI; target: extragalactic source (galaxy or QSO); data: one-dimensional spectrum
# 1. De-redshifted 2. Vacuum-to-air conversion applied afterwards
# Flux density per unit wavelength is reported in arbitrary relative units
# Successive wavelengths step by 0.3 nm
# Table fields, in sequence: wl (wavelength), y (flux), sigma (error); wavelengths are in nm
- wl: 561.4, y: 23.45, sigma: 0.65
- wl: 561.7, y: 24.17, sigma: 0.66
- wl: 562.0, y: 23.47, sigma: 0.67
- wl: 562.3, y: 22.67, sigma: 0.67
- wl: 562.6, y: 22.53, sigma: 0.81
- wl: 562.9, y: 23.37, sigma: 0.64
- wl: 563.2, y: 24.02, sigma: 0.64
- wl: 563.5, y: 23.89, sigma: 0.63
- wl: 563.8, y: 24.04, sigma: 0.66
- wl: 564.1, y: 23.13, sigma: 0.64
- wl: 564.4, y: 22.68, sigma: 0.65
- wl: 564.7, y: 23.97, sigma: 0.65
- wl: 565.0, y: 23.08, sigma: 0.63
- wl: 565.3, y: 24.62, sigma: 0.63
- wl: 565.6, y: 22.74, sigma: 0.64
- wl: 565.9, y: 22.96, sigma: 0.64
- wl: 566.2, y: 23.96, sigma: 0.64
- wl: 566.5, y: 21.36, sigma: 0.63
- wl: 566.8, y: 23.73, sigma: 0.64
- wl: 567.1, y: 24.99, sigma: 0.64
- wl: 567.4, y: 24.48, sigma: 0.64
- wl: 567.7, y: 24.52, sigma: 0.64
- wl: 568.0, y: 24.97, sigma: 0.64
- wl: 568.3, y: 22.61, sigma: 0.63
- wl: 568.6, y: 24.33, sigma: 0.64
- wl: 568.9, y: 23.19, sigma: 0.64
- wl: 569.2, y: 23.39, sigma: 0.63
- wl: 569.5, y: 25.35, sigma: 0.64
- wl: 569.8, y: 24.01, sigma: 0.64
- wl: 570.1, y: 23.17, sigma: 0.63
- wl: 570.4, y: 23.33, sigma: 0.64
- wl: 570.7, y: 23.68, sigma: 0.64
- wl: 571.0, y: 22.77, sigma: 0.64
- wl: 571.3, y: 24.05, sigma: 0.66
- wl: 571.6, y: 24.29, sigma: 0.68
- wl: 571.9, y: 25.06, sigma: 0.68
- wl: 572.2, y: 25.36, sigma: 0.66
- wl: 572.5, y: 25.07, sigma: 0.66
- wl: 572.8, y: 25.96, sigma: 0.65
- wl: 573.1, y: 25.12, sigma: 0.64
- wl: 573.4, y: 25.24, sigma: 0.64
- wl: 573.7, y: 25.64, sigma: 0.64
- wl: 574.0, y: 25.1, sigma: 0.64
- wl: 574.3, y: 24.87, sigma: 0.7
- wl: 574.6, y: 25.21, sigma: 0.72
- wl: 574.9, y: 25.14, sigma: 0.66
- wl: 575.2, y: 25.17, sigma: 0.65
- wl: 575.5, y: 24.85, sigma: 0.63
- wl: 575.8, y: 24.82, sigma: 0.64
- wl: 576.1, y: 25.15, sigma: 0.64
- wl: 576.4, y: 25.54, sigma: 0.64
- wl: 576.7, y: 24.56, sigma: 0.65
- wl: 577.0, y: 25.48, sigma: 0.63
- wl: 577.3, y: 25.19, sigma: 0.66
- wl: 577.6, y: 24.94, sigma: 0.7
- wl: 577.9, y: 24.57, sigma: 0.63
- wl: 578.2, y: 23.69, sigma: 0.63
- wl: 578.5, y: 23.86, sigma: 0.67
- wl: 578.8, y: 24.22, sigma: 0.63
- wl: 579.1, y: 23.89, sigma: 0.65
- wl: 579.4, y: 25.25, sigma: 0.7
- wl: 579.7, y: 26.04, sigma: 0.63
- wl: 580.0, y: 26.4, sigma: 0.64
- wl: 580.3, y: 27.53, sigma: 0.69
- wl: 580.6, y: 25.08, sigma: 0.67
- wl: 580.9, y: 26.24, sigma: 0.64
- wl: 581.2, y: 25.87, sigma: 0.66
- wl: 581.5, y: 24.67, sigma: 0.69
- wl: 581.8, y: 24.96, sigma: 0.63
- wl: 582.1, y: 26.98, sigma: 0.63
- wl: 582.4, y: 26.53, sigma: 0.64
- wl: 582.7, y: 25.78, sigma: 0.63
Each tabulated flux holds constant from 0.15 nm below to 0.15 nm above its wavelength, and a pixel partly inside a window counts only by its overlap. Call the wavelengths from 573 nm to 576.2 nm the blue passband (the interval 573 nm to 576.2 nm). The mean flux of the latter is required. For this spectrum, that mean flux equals 25.1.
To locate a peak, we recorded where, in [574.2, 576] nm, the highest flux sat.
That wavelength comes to 574.6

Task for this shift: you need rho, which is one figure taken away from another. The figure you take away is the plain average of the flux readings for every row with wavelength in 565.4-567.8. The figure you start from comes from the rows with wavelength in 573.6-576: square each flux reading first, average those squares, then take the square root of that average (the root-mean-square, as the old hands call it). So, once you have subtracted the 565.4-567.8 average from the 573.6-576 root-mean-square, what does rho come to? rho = 1.51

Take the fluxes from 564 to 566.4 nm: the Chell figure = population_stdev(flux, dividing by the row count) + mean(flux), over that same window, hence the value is 24.0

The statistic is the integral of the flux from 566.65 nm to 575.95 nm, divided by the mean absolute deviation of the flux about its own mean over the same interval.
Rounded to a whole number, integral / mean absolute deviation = 308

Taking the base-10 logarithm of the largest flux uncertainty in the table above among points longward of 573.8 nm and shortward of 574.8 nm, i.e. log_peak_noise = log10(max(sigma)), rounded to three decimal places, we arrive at -0.143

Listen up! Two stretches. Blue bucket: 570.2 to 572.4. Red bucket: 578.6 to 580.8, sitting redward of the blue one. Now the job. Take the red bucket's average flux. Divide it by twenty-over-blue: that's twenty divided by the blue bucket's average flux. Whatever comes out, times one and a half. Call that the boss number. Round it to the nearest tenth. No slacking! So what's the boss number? 46.0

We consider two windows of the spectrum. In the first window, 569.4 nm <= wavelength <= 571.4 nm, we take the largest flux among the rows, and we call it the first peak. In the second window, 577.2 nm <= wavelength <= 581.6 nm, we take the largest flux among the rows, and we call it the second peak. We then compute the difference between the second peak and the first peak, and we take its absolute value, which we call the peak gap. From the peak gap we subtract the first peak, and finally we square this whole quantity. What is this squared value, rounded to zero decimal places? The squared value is 537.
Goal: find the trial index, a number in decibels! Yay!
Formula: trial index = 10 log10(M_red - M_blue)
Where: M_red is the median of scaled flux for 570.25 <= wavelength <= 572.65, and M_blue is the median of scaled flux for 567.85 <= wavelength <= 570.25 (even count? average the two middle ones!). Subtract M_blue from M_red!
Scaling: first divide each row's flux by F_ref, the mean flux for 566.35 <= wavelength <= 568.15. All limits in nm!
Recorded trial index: -17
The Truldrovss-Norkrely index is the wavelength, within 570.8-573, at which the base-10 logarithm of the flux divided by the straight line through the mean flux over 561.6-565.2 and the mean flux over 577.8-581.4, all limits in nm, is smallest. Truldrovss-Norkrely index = 571.0 nm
